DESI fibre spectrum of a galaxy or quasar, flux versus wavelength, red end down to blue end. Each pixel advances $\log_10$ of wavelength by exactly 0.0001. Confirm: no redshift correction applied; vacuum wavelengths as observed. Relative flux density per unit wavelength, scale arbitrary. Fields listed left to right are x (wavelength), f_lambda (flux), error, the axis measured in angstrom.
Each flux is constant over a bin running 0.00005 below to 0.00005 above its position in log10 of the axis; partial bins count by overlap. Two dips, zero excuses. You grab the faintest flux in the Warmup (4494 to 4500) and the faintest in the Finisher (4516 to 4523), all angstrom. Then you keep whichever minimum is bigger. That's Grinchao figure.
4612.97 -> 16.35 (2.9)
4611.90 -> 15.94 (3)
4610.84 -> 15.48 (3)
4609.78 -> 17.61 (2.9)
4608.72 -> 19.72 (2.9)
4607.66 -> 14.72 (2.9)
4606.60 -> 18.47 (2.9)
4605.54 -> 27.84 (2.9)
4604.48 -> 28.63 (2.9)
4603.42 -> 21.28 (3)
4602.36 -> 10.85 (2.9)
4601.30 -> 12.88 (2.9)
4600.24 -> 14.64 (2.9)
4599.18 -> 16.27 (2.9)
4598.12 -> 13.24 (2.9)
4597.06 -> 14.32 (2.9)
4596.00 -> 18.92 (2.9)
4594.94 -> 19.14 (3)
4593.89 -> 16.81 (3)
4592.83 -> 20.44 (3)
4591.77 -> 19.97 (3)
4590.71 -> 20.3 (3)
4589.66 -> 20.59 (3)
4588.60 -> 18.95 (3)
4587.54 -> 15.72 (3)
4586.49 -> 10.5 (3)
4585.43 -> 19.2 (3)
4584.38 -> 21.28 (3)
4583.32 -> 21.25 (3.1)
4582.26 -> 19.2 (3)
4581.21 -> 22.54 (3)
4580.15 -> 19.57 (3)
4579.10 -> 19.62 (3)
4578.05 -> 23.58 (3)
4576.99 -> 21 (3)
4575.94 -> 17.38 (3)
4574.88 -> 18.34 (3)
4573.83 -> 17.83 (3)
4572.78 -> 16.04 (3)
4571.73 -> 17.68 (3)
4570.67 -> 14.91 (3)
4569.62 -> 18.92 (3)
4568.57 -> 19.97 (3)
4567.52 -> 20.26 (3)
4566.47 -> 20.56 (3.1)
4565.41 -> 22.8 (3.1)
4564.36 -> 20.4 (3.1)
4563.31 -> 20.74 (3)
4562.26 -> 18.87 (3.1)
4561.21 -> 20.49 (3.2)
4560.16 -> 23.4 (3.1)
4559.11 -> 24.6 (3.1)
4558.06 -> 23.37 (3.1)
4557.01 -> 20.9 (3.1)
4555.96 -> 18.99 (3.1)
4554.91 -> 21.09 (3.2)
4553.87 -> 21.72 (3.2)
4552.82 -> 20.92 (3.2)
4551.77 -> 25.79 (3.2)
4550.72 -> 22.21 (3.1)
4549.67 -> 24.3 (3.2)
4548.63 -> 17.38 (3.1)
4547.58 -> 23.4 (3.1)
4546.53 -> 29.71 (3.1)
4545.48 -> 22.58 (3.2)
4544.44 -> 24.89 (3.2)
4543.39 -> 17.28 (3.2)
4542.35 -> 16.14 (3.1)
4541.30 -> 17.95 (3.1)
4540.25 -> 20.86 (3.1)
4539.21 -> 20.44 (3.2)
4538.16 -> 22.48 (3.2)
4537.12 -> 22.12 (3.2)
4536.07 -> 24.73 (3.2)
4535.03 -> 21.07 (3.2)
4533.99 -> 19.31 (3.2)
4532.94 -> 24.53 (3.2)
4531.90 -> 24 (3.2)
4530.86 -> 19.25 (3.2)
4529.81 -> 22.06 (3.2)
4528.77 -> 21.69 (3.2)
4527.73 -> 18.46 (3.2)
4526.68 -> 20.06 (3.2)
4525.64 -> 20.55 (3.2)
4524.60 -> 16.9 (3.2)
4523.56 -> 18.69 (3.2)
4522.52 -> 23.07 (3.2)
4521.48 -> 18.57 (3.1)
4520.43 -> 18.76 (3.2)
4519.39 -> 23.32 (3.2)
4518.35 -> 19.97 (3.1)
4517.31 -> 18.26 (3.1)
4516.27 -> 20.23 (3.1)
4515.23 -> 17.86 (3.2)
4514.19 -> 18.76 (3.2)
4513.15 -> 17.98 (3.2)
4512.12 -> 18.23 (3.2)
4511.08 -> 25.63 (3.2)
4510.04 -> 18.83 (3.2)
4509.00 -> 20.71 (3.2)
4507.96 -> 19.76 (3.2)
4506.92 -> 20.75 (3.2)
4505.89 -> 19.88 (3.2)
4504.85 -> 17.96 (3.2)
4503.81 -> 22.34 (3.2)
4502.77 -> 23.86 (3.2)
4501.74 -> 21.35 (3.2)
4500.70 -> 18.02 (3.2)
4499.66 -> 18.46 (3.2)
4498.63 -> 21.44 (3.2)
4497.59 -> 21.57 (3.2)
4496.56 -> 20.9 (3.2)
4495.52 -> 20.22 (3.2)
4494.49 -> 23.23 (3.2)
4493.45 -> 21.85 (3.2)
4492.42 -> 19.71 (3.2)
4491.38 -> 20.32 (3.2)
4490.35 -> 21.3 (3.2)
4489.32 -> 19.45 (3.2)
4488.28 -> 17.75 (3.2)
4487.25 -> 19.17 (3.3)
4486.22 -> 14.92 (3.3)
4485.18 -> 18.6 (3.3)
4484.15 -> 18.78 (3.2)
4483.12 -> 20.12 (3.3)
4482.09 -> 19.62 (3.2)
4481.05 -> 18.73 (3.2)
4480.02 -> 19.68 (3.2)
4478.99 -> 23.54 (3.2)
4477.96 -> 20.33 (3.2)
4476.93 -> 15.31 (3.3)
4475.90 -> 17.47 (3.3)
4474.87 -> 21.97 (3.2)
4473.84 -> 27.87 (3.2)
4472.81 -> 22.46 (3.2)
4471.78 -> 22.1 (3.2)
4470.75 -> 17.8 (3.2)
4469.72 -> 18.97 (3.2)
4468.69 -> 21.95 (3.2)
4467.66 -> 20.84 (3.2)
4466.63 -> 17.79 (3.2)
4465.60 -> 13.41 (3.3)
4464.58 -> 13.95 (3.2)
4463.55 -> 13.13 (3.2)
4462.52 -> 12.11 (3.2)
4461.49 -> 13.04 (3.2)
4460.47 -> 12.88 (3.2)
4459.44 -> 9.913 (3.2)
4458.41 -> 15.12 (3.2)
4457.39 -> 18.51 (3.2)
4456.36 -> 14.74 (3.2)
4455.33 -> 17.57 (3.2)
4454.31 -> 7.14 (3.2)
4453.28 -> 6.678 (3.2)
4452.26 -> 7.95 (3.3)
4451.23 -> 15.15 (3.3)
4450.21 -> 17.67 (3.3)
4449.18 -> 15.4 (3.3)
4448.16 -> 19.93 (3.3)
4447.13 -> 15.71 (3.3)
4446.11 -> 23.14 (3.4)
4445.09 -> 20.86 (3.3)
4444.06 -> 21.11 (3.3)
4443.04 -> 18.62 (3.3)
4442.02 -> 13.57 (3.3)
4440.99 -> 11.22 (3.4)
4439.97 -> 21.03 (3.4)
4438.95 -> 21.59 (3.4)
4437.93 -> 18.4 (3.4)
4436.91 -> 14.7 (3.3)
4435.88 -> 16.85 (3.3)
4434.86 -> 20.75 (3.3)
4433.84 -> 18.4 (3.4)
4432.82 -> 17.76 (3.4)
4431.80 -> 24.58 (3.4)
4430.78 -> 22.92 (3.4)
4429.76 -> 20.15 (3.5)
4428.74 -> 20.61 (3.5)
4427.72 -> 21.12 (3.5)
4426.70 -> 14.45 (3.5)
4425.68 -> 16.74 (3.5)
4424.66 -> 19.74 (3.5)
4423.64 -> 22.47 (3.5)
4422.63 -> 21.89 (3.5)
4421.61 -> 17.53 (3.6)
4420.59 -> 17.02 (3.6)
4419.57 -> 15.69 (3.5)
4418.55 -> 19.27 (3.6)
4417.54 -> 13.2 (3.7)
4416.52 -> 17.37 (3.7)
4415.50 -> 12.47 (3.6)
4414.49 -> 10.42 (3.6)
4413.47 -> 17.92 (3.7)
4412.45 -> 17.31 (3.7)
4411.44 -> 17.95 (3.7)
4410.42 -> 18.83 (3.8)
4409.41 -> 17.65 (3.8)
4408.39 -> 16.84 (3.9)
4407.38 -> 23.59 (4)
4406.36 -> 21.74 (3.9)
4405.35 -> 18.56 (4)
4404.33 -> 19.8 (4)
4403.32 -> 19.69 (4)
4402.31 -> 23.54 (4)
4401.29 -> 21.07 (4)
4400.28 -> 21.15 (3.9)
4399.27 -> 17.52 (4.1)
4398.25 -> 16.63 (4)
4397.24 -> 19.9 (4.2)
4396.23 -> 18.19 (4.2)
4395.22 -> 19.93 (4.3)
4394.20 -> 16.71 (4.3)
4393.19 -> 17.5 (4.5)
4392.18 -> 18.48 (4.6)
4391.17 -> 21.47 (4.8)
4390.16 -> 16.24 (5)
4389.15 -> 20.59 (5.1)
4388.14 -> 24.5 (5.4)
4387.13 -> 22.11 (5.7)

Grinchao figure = 18.5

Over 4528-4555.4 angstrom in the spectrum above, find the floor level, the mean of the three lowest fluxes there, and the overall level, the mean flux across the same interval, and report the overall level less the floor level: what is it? 4.9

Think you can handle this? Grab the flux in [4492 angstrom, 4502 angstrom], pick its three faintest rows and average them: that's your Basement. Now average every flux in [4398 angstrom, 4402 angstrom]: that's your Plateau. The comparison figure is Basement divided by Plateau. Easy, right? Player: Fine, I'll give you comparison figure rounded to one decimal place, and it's 1.0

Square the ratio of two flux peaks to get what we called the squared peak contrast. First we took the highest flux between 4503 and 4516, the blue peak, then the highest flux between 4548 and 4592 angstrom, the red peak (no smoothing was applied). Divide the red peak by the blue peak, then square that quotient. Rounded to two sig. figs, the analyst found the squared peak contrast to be 1.0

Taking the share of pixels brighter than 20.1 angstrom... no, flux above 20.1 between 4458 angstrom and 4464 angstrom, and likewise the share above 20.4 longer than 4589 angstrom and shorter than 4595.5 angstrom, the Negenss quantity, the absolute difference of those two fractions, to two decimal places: 0.33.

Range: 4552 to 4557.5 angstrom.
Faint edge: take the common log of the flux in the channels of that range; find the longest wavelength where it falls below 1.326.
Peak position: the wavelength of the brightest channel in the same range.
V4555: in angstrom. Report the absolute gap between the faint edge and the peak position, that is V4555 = 3.1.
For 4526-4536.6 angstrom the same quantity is 1.0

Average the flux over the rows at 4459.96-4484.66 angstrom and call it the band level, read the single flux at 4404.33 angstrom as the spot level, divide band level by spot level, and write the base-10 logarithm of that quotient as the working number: -0.03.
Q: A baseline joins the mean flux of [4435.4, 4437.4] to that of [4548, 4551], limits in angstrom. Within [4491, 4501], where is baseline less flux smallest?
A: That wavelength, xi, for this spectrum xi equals 4494.49 angstrom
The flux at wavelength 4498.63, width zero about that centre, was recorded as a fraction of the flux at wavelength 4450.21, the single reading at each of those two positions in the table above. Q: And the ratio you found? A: 1.21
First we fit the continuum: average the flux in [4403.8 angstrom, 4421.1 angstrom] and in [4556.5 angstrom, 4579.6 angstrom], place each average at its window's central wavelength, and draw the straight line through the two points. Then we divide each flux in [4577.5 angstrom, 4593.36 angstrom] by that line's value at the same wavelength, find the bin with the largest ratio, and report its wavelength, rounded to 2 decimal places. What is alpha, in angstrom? 4578.05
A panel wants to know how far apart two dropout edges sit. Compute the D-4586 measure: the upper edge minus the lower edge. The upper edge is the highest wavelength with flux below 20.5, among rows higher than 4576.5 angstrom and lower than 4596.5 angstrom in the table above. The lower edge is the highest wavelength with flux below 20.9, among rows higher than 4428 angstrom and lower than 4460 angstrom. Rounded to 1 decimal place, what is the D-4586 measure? 136.6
